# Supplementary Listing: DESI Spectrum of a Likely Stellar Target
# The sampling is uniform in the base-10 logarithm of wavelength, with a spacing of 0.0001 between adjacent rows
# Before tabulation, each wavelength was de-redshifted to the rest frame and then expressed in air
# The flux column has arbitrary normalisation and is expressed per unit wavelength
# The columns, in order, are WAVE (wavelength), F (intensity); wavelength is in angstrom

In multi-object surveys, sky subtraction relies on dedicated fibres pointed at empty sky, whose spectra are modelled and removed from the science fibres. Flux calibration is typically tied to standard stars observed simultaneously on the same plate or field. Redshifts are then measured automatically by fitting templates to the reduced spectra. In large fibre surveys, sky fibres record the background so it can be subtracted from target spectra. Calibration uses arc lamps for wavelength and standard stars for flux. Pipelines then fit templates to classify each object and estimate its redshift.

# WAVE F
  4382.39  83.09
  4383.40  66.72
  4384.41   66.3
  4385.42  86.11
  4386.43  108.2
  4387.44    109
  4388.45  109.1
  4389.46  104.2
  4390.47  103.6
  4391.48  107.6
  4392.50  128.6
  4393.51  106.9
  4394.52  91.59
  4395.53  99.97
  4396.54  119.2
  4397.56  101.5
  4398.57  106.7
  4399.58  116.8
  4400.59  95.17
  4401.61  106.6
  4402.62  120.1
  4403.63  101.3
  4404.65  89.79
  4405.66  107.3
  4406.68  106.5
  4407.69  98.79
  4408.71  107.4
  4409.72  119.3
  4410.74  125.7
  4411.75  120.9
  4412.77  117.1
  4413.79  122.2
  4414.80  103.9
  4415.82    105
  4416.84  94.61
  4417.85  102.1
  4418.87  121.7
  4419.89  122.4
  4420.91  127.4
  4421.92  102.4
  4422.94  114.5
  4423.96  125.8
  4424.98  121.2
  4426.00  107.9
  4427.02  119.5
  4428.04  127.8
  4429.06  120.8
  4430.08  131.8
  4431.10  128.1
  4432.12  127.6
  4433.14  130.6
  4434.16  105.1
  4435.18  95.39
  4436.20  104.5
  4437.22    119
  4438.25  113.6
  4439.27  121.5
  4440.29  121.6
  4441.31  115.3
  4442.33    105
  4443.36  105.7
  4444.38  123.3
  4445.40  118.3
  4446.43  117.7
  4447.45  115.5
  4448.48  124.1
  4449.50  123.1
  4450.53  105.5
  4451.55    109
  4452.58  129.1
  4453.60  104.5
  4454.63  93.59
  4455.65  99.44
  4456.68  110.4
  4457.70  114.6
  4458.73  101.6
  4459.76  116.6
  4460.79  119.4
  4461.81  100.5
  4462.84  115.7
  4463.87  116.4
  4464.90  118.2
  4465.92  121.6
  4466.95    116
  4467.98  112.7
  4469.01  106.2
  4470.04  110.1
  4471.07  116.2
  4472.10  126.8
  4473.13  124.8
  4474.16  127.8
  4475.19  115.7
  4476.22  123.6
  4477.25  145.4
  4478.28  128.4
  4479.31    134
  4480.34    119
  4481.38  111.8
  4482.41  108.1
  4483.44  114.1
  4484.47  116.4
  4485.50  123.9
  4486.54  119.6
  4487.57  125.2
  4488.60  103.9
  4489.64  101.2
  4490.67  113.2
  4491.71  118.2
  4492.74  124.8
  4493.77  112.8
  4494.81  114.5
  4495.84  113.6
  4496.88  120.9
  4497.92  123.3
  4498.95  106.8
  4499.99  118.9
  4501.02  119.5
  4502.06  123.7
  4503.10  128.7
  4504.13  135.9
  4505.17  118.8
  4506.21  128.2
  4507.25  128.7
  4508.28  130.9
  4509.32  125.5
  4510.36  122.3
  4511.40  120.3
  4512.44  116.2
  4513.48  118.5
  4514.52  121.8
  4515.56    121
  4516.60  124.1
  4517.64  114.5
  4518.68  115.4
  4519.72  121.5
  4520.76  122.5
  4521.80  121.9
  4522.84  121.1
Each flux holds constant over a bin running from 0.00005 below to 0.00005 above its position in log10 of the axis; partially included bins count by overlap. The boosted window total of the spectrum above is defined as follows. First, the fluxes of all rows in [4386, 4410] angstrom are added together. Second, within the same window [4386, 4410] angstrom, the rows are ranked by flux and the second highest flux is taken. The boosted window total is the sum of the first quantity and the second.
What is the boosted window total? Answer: 2685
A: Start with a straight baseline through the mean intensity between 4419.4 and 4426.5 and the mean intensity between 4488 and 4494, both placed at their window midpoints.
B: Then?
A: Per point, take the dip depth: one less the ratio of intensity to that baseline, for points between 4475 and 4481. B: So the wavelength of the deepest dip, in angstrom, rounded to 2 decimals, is 4475.19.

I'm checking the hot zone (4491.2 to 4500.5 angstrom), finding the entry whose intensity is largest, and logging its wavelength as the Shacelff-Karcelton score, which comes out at 4492.74 angstrom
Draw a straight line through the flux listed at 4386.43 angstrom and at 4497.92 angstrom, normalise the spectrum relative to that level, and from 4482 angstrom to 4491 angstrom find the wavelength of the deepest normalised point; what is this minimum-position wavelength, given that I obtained 4489.64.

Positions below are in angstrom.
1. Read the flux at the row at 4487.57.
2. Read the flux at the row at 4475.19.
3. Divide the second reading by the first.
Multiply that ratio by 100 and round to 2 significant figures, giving 92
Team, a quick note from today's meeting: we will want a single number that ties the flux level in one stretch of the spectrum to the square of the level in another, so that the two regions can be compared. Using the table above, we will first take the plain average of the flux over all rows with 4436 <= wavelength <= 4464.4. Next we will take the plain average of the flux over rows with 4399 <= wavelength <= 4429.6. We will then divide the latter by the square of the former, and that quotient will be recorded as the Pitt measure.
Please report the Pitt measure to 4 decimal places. 0.0088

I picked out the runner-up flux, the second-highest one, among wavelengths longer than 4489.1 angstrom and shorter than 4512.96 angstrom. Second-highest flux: 130.9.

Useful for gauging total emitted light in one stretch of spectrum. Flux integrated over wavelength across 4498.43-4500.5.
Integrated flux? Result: 234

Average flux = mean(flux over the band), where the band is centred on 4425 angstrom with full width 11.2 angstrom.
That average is 120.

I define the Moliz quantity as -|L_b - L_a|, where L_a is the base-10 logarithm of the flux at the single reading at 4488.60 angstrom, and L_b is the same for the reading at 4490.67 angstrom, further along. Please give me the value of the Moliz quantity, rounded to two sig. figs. -0.037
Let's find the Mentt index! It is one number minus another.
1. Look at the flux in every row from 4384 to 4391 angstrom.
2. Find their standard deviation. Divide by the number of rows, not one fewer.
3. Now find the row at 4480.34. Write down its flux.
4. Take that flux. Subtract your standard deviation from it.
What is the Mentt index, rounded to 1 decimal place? 104.1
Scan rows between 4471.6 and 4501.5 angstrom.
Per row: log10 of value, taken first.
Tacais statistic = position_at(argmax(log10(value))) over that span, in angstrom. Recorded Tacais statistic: 4477.25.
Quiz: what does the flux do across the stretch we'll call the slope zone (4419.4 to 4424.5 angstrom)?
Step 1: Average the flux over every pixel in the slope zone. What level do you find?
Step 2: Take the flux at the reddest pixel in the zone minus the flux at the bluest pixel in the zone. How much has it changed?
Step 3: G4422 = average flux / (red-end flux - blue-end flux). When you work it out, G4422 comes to 35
